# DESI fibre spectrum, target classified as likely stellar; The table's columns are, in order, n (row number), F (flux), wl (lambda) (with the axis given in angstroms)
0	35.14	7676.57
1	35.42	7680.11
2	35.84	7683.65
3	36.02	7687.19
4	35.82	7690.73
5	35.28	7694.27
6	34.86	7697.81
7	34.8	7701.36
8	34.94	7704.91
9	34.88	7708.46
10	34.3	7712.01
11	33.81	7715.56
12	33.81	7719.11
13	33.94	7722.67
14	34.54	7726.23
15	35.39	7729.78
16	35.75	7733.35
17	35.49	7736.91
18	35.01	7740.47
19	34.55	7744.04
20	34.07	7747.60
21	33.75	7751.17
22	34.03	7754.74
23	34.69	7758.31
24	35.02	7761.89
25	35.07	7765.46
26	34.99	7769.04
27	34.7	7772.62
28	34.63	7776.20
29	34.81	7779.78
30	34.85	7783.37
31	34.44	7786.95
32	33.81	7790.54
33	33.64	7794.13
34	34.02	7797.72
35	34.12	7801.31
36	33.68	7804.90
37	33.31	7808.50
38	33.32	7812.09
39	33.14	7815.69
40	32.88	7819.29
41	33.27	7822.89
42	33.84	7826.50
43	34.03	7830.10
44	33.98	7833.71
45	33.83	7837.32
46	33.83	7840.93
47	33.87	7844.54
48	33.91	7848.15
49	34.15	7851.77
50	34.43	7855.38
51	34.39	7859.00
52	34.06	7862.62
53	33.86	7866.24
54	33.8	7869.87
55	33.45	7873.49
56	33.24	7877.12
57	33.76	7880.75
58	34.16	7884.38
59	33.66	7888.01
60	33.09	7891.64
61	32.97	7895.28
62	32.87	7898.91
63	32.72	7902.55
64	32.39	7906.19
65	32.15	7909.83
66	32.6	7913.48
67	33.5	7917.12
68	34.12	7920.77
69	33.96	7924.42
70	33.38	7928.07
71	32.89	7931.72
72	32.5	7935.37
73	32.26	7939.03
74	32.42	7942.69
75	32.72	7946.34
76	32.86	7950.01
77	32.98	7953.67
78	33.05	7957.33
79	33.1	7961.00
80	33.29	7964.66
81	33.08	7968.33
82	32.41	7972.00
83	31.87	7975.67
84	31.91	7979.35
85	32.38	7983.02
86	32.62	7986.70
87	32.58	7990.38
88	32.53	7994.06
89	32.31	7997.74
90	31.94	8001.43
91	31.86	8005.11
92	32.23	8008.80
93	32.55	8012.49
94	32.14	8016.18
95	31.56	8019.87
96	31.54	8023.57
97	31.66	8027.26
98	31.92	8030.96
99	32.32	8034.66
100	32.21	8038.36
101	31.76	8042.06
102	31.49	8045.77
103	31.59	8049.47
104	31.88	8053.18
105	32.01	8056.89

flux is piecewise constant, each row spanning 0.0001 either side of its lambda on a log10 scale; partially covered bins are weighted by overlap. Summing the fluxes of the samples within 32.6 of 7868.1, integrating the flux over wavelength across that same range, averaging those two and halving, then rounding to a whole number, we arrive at 702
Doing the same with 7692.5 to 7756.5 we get 710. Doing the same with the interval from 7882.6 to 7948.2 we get 690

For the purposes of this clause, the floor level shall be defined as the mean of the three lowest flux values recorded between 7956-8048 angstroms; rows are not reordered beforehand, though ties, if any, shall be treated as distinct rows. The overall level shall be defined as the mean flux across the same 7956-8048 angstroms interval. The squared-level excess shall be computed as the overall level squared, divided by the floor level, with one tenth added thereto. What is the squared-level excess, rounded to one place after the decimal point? 33.1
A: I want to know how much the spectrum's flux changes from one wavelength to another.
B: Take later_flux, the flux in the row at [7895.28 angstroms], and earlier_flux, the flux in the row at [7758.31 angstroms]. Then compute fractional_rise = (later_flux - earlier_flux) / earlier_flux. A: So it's -0.050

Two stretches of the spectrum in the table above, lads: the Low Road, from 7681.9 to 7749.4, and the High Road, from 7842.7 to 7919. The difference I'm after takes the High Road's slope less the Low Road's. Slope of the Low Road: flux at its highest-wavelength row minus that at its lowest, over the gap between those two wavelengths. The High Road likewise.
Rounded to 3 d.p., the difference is 0.023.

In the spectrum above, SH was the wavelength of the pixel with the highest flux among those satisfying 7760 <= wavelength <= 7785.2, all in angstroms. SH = 7765.46 angstroms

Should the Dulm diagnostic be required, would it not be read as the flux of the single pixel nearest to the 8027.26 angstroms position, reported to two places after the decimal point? 31.66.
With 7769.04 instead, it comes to 34.99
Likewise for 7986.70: 32.62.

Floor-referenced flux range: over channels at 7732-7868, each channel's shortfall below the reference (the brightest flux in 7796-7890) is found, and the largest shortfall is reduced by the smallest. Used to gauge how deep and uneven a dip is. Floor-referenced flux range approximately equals 2.9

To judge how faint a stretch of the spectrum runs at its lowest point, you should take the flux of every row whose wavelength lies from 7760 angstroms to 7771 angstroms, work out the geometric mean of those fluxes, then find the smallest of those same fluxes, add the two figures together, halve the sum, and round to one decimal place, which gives 35.0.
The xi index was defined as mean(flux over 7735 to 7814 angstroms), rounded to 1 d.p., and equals 34.4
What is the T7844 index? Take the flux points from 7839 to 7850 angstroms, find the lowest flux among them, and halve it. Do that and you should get 16.9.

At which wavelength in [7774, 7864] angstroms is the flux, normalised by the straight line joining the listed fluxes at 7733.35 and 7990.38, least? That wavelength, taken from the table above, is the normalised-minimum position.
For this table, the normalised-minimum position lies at 7819.29 angstroms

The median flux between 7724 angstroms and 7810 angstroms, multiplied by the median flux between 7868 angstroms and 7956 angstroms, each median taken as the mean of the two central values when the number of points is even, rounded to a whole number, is 1141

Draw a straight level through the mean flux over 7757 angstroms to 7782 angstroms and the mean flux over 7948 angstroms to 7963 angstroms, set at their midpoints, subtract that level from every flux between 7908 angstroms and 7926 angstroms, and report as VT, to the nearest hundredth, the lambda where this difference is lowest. 7909.83 angstroms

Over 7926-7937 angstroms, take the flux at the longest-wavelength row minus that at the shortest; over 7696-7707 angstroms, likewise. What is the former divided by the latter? -11.0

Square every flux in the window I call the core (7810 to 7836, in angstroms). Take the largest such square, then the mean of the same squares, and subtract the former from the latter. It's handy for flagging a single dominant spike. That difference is -36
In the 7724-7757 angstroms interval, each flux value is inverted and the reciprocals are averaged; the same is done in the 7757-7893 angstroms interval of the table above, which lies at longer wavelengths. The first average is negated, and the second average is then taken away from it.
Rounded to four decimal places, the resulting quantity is -0.0582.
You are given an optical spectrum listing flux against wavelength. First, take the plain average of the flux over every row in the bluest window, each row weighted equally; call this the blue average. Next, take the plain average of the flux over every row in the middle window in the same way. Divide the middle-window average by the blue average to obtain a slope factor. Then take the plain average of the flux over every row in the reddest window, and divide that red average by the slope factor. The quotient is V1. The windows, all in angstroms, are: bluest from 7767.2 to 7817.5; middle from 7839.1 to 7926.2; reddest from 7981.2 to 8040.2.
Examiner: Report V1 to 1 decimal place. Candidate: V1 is 32.7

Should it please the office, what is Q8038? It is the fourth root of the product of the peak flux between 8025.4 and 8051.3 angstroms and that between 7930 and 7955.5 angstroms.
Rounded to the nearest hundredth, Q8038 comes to 5.71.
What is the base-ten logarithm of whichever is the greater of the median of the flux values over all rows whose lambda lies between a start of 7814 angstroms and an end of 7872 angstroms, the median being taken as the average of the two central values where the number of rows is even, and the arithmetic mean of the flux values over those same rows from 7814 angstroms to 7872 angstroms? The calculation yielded 1.530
